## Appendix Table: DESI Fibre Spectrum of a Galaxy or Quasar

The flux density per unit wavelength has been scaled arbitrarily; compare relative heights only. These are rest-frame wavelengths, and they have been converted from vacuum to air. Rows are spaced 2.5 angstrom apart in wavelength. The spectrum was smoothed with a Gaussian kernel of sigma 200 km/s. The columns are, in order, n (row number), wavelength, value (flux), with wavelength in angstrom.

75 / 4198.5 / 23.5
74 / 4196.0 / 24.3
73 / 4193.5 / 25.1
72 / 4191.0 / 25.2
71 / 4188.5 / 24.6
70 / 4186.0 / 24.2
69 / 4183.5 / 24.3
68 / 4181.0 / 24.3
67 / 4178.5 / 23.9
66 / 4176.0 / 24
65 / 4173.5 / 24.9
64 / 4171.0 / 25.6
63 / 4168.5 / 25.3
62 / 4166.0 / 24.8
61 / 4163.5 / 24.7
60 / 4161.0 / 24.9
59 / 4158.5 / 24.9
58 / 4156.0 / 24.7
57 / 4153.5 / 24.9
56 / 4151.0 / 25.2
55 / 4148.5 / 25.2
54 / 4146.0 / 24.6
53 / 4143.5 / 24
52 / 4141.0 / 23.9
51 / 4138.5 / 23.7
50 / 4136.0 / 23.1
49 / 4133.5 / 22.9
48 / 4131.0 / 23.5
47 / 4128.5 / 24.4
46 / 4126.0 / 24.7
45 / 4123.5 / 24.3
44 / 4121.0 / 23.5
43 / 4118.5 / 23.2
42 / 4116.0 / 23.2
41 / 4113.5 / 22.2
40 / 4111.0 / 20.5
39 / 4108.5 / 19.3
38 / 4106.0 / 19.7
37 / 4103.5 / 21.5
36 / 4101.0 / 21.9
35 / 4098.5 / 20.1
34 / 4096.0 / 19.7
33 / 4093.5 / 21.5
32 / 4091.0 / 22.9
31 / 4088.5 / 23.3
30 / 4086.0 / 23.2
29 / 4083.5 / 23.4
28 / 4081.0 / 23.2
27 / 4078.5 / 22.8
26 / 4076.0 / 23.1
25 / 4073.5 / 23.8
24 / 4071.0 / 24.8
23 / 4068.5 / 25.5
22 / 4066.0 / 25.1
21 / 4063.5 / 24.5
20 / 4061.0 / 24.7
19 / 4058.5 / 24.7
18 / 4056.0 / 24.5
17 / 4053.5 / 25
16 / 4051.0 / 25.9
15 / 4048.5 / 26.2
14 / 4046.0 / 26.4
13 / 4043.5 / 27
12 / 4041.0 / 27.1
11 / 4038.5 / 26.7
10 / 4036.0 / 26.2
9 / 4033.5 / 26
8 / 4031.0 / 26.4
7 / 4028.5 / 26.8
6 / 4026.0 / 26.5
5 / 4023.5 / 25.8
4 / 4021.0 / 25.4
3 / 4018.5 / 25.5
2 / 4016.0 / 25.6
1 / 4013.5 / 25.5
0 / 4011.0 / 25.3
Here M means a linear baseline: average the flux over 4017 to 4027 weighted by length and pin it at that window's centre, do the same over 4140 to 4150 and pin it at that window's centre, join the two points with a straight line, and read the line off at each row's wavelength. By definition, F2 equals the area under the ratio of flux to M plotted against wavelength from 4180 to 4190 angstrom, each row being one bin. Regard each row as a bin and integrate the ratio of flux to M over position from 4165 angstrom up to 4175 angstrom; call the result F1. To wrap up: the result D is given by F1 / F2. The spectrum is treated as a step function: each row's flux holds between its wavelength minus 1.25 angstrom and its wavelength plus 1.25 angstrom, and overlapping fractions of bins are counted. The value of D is 1.02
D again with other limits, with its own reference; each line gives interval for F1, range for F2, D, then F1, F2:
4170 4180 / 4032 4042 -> 0.98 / 10.2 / 10.3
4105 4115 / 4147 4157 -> 0.81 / 8.3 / 10.3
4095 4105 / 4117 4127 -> 0.86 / 8.3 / 9.7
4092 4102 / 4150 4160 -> 0.81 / 8.3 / 10.2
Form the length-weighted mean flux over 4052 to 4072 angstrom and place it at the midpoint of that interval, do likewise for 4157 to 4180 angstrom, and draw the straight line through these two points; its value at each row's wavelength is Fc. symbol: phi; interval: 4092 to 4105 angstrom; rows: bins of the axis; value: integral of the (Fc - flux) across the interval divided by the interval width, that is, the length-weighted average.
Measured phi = 4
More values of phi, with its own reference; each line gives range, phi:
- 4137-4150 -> 1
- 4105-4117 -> 4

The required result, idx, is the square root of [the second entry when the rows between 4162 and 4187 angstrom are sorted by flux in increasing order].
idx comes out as 4.9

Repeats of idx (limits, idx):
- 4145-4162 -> 5.0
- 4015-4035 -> 5.0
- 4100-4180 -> 4.4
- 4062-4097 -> 4.6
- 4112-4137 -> 4.8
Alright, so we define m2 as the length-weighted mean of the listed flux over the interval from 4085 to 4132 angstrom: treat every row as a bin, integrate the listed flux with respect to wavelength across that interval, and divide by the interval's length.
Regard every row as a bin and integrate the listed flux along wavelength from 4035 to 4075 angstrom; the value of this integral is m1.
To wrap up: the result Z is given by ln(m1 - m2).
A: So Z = 6.90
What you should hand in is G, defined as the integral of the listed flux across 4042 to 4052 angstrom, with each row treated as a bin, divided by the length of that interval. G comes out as 26.4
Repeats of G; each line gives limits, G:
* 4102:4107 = 20.7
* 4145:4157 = 24.9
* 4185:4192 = 24.7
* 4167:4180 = 24.7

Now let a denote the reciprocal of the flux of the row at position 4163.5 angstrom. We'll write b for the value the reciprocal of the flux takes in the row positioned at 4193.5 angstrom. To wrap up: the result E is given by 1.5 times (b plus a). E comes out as 0.120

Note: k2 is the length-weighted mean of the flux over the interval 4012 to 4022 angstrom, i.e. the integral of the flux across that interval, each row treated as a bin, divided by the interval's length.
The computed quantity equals 25.5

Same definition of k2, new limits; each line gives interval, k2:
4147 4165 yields 24.9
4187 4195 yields 24.9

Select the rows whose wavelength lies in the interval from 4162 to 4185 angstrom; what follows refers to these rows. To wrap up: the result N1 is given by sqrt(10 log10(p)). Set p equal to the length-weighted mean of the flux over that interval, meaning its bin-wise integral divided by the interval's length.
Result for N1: 3.731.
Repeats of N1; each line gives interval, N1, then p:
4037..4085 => 3.738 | 25.0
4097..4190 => 3.706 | 23.6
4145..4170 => 3.737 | 24.9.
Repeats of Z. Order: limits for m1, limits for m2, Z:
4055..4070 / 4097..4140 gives 5.86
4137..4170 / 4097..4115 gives 6.68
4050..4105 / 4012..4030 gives 7.14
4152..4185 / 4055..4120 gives 6.68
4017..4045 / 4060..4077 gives 6.57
